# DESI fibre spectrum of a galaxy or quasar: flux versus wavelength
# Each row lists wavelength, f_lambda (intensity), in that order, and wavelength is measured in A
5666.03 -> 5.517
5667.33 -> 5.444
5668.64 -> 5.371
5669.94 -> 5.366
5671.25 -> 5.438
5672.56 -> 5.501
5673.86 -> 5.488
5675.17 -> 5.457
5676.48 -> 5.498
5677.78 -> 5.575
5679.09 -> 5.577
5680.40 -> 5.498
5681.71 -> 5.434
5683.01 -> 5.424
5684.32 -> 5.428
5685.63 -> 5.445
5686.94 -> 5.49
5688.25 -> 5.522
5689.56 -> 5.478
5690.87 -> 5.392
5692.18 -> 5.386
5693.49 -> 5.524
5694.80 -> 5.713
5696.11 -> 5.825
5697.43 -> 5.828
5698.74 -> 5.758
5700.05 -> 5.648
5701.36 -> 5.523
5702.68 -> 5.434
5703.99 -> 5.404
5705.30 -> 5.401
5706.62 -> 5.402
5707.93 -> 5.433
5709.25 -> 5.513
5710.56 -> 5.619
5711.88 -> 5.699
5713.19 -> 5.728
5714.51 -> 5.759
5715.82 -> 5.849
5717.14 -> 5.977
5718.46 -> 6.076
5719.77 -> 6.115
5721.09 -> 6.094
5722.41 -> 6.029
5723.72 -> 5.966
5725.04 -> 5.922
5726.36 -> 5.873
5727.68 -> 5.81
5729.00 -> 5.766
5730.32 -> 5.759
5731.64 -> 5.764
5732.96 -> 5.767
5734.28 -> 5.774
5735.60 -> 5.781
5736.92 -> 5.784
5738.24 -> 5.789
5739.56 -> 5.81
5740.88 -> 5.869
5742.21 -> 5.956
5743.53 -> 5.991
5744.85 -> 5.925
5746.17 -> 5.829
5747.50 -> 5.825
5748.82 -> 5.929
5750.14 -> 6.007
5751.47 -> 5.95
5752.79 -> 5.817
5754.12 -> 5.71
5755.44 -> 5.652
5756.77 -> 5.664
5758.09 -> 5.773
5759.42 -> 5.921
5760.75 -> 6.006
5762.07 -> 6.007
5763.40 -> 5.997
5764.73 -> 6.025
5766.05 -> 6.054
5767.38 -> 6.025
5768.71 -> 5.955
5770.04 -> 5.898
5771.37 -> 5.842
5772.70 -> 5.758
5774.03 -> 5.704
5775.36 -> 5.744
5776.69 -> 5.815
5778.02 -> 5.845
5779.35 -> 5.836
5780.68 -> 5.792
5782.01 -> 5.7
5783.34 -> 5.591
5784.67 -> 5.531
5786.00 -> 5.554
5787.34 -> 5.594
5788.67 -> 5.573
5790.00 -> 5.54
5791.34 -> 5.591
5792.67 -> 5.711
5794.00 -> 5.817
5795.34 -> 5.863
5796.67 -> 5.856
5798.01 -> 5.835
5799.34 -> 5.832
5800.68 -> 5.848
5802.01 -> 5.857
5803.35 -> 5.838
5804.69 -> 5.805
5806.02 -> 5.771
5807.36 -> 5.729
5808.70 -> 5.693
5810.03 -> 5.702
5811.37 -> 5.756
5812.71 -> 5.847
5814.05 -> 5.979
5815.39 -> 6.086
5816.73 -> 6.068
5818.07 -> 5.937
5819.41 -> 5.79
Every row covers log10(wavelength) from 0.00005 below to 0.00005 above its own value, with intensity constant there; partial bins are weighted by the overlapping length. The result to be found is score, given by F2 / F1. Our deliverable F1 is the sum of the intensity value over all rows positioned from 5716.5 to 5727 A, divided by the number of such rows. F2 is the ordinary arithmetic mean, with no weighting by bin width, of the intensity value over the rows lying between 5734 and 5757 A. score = 0.972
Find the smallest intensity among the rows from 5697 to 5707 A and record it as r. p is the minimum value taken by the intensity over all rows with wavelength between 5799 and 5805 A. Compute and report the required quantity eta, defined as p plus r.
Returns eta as 11.2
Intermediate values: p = 5.805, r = 5.401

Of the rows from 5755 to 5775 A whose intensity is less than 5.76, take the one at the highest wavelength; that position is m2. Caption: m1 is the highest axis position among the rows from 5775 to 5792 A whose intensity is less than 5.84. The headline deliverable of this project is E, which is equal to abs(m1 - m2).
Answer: 17.3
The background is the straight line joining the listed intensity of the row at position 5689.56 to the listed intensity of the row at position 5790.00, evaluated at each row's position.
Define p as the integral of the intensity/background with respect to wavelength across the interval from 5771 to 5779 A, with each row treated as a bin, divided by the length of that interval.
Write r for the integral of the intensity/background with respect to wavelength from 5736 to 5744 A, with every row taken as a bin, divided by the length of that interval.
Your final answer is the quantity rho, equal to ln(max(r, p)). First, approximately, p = 1.046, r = 1.06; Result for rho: 0.062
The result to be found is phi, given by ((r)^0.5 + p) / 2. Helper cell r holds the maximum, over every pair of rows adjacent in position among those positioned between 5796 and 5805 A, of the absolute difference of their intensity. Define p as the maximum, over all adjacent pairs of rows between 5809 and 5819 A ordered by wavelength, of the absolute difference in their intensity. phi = 0.157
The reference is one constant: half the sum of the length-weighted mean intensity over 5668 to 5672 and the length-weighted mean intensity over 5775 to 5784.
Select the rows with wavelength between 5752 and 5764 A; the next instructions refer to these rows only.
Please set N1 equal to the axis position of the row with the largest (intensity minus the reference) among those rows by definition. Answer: 5762.07 A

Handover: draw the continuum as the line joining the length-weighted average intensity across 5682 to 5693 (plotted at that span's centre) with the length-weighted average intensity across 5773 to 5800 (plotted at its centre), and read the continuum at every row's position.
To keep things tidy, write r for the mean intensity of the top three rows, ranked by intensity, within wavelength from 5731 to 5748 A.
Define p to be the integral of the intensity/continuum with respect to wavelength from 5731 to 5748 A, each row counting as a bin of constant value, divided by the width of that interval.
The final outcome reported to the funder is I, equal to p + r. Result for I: 7.00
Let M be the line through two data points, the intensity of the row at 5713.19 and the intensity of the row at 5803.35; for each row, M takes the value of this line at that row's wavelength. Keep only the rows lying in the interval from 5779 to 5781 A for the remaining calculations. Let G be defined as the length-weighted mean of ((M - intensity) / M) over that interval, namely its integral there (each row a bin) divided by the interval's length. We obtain -0.001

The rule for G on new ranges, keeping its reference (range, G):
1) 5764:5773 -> -0.026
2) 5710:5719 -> -0.015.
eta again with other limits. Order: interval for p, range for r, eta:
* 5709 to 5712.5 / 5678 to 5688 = 10.9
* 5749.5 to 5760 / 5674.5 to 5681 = 11.1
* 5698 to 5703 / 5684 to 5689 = 10.9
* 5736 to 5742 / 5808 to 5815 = 11.5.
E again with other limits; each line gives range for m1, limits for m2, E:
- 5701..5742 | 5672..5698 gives 44.8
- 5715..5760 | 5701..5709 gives 50.2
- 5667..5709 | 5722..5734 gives 22.4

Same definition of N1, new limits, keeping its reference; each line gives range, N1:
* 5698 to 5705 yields 5698.74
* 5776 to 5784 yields 5778.02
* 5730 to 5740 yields 5739.56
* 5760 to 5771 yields 5766.05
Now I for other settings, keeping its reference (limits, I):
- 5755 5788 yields 7.06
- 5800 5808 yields 6.85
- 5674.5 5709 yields 6.81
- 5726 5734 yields 6.86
